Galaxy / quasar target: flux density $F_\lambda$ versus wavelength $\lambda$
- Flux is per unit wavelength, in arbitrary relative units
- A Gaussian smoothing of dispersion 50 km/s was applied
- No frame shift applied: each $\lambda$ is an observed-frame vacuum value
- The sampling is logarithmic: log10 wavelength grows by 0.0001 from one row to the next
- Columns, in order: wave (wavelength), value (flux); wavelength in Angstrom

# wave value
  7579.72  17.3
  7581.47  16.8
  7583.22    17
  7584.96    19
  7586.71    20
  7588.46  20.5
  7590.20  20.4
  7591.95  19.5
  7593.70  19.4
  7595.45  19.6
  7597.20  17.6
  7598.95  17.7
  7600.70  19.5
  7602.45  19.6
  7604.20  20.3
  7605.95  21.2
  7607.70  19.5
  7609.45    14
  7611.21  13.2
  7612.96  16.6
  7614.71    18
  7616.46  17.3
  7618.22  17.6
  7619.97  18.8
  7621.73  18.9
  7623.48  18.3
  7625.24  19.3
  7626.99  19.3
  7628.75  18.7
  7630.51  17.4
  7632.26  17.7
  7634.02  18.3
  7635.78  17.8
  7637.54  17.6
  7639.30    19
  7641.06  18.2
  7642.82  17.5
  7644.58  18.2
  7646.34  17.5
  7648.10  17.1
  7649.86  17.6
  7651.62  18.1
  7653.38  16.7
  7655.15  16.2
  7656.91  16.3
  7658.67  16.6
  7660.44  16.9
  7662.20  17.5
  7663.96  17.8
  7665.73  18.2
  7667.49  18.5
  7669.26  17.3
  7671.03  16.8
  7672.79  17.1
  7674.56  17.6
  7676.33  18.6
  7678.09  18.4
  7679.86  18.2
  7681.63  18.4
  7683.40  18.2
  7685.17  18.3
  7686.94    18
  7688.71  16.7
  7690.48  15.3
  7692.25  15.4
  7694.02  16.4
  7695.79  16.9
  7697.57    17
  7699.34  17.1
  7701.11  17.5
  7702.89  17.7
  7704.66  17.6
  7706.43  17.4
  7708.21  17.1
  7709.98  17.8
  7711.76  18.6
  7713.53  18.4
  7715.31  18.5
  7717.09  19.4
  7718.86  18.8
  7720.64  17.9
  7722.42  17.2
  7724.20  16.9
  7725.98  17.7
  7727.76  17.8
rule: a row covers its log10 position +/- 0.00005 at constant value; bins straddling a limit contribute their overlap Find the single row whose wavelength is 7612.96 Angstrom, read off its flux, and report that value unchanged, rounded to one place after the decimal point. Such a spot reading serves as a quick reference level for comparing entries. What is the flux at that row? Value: 16.6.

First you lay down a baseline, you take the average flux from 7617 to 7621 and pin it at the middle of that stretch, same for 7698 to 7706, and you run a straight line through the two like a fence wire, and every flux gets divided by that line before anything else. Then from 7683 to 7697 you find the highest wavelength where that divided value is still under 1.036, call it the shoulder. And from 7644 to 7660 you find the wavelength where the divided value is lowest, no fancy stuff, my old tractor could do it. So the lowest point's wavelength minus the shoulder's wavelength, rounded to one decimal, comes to -40.6 Angstrom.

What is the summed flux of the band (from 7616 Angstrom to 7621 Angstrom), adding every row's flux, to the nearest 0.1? 53.7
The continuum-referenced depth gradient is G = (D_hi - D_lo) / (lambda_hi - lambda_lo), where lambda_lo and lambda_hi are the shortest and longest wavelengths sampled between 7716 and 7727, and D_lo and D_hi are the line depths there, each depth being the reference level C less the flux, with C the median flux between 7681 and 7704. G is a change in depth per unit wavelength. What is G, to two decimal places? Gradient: 0.19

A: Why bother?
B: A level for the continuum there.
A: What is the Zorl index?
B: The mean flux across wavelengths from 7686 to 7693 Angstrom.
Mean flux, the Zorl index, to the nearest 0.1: 16.4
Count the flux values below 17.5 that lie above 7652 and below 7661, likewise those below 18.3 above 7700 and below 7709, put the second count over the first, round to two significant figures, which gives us 1.0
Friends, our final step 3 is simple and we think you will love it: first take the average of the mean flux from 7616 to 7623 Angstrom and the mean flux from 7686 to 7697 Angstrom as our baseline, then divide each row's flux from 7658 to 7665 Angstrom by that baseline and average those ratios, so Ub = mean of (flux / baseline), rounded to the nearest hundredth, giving 0.99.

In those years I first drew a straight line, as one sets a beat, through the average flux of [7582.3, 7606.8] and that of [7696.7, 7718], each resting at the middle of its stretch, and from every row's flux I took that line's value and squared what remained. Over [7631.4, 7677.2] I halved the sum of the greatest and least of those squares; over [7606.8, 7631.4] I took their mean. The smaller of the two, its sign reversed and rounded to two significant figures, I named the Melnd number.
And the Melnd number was -2.8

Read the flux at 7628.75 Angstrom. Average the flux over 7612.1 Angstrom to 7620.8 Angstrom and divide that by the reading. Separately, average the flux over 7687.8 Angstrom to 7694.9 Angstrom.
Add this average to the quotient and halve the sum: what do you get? 8.45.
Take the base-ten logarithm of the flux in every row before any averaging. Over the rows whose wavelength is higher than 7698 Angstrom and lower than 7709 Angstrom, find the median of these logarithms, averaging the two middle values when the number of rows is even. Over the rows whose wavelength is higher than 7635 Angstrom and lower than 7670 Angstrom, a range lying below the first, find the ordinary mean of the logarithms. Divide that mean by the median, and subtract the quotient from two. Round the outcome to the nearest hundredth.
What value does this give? 1.00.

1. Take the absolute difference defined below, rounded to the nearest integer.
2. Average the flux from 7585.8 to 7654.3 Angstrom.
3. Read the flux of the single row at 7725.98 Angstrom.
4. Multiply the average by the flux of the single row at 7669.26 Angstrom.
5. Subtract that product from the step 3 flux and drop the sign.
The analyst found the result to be 299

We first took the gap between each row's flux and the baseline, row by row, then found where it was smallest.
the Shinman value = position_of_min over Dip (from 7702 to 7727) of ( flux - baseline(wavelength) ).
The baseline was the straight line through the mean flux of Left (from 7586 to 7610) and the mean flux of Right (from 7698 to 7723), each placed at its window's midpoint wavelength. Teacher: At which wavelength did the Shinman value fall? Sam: 7724.20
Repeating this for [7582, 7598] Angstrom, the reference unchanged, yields 7583.22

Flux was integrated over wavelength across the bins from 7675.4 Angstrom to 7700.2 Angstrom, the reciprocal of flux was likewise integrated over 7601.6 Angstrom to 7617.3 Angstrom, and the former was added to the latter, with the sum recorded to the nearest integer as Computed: 431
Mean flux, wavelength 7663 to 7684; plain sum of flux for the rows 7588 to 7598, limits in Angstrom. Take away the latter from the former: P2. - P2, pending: -99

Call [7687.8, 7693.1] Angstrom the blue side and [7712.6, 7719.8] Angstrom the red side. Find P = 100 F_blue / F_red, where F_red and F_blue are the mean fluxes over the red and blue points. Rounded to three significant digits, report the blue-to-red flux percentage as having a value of 84.2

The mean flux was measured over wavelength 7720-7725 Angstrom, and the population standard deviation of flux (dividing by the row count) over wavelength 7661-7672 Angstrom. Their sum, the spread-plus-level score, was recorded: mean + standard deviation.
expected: 17.9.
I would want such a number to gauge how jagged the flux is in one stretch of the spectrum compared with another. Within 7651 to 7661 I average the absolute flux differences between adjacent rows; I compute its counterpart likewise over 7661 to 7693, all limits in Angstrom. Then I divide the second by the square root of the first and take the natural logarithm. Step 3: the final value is -0.4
